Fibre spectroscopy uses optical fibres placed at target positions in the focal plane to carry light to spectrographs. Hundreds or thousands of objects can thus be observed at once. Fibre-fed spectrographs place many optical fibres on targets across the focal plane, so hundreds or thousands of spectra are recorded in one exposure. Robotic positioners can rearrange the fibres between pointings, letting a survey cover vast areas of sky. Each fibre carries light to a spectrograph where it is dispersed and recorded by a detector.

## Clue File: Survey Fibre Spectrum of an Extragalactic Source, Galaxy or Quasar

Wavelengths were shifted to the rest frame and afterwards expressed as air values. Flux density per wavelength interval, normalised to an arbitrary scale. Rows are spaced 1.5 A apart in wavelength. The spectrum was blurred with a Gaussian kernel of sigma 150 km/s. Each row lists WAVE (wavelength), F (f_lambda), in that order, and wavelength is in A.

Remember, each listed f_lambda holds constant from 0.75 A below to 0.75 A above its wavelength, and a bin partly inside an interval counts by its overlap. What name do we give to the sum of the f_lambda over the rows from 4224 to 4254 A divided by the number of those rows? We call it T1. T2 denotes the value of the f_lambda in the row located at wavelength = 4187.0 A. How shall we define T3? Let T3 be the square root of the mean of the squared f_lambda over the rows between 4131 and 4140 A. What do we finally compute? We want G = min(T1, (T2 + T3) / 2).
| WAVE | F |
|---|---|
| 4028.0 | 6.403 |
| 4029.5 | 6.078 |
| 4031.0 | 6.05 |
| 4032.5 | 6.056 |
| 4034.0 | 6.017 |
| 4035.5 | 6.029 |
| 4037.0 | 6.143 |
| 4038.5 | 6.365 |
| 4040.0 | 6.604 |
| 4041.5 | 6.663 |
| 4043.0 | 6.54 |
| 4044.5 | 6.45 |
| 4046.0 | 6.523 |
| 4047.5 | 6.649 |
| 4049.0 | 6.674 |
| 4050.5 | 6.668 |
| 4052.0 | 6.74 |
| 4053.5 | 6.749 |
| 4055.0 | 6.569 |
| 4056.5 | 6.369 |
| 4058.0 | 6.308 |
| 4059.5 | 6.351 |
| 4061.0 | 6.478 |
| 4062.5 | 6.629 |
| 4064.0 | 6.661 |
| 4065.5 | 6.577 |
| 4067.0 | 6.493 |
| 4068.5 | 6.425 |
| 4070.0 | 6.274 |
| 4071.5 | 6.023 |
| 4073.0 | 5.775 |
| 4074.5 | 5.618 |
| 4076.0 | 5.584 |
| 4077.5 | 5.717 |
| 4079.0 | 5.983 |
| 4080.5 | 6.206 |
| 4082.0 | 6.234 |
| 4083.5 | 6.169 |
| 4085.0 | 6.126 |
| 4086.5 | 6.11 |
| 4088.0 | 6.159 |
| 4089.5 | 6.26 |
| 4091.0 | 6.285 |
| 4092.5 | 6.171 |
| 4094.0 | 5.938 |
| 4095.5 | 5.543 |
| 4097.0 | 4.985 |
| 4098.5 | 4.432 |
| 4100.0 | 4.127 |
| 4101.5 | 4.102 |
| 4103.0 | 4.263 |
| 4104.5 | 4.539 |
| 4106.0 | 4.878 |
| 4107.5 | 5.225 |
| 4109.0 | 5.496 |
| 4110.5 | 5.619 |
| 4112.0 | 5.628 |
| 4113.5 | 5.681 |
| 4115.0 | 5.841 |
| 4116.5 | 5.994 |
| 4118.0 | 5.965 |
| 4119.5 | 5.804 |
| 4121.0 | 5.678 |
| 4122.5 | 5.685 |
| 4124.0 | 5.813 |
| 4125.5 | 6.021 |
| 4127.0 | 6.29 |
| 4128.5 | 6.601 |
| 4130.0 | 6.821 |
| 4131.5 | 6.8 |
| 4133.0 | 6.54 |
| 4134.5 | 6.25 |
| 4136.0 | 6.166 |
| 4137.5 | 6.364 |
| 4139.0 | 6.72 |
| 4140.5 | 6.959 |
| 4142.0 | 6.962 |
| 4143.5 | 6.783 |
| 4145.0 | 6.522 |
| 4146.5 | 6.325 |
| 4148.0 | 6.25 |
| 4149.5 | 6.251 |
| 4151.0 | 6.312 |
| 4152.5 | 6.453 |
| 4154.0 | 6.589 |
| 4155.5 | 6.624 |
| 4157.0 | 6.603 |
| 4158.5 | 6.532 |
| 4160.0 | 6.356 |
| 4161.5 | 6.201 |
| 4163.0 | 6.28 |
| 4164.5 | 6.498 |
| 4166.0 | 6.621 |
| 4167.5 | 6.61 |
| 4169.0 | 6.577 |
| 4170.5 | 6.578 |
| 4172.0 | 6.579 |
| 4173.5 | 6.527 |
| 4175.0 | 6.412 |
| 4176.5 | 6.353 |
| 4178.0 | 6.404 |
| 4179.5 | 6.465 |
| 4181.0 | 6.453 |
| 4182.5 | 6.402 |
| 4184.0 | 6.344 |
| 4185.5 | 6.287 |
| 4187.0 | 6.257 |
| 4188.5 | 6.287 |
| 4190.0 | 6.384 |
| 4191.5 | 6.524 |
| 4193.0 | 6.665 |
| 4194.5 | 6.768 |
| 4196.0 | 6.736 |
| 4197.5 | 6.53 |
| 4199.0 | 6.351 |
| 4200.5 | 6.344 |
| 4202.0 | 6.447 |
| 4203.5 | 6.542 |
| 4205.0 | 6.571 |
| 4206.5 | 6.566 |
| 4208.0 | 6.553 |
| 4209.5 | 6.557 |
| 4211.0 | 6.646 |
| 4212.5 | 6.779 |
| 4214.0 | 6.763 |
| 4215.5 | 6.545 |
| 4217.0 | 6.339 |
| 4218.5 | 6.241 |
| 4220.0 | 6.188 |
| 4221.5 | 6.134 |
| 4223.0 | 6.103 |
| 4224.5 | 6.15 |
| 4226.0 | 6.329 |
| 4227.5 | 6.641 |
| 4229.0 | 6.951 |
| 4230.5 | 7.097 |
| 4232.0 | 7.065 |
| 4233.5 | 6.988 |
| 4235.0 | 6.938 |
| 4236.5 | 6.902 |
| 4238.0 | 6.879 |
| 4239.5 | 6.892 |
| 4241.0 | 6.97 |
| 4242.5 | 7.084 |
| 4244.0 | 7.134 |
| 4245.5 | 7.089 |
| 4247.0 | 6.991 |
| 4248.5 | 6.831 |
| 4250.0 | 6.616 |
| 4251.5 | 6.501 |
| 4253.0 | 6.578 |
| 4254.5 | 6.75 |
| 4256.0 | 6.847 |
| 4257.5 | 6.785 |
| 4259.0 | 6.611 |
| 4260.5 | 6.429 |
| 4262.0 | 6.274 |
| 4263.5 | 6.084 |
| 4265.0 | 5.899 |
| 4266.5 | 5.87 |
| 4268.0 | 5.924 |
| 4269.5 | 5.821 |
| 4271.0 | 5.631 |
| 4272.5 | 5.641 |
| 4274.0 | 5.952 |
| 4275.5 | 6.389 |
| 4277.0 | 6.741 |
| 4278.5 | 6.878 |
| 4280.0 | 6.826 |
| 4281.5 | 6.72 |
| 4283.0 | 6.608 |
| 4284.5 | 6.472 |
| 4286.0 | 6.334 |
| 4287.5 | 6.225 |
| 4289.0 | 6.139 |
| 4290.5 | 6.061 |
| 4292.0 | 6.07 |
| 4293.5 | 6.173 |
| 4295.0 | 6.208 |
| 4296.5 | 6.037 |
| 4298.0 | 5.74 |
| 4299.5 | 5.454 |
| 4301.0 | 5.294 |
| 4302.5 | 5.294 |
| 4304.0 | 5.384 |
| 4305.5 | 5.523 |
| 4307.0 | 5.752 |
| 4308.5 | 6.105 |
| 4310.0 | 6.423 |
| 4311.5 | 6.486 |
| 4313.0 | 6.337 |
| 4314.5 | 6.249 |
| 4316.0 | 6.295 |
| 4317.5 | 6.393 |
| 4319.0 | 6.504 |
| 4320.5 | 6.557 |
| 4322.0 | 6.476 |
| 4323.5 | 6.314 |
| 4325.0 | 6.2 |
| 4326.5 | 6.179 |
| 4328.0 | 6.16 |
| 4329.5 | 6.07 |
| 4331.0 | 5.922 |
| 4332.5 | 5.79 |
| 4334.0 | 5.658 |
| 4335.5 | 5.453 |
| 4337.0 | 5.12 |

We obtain 6.4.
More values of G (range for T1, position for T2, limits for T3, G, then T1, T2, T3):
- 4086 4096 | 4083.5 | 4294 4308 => 5.9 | 6.1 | 6.169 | 5.64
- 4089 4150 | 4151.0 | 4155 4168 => 5.9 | 5.9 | 6.312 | 6.48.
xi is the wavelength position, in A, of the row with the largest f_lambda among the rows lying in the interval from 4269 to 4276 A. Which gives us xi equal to 4275.5 A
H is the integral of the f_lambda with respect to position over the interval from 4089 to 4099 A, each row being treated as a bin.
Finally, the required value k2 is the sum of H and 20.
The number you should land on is 77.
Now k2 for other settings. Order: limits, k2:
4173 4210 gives 259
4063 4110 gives 288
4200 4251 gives 360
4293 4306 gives 94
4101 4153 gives 332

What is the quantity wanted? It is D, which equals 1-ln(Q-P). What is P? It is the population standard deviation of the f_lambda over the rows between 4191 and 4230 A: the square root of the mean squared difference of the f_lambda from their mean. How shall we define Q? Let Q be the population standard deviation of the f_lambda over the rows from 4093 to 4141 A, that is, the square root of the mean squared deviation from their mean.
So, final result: 1.6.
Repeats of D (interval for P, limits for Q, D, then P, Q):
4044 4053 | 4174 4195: 4.2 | 0.10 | 0.14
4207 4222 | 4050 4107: 1.6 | 0.22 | 0.76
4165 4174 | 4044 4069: 3.3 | 0.03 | 0.13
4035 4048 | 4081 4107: 1.5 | 0.21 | 0.84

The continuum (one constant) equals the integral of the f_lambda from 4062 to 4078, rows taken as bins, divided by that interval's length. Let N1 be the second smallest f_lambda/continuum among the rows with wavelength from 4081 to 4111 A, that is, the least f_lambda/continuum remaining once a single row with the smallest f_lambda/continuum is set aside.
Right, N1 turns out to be 0.67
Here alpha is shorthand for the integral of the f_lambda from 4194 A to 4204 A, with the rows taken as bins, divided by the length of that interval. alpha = 6.52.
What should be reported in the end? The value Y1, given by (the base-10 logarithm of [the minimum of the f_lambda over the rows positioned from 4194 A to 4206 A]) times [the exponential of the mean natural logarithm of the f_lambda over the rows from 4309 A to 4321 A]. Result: 5.14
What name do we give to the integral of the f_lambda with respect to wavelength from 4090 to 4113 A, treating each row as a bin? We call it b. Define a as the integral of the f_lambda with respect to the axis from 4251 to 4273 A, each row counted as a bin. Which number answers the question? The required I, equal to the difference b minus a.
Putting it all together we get -19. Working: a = 137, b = 119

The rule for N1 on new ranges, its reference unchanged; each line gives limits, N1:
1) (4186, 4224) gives 1.00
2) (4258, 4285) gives 0.92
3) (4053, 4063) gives 1.03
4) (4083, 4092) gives 0.99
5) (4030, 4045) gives 0.98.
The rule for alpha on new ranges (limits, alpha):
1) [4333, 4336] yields 5.58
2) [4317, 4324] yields 6.46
